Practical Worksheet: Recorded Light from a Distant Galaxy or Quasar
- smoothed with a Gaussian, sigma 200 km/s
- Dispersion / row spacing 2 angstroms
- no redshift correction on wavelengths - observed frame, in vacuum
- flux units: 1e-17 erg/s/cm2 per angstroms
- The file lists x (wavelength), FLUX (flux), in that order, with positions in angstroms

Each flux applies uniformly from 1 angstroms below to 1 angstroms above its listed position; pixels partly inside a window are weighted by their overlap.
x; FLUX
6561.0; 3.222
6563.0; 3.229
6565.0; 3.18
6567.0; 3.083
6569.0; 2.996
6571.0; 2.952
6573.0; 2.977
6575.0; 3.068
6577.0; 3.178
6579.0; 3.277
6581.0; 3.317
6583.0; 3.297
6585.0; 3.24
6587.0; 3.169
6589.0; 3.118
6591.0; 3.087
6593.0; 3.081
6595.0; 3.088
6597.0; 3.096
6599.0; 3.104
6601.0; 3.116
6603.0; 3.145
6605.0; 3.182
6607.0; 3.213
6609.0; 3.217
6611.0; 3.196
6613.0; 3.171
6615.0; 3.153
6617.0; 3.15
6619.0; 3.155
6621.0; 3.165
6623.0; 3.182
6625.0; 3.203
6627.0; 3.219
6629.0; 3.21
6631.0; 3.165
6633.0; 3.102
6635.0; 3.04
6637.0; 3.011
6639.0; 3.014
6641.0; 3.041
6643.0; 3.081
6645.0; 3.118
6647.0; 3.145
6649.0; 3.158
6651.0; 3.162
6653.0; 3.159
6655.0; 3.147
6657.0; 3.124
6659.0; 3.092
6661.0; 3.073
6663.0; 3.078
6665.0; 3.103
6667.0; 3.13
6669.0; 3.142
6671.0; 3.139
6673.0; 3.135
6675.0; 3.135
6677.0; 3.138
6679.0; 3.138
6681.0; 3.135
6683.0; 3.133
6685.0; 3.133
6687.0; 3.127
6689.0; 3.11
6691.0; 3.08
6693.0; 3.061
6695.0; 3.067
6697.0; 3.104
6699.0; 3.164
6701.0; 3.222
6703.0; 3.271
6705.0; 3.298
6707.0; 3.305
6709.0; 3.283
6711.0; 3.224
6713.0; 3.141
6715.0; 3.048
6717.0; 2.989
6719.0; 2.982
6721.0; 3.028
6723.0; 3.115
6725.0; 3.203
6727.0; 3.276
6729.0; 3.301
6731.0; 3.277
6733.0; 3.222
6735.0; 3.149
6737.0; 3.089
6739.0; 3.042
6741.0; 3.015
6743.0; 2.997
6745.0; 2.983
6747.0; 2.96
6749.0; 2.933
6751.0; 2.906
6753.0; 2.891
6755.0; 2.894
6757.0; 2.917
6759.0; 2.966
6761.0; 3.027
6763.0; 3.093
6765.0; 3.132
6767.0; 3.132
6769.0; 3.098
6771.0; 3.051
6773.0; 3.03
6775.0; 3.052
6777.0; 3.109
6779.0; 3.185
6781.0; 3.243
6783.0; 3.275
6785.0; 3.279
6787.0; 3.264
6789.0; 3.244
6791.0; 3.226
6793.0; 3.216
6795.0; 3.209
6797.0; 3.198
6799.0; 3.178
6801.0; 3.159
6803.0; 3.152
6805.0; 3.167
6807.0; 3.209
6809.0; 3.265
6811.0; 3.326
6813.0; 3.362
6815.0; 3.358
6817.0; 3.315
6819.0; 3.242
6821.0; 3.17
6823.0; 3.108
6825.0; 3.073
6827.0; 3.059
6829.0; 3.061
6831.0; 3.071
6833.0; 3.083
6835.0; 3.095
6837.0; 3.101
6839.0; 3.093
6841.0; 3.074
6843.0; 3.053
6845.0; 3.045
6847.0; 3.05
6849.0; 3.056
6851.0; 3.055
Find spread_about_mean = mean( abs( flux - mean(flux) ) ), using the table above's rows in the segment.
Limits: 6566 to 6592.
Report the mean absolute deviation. 0.10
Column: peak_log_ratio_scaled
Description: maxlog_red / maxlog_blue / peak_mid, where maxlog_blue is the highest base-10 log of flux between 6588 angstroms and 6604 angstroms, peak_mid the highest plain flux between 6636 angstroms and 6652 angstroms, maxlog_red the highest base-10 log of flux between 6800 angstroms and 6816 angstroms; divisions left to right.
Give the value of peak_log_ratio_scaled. 0.335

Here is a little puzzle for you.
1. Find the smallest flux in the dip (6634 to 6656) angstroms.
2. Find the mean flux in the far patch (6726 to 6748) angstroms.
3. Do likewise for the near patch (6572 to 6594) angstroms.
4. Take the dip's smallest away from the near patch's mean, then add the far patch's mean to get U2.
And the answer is 3.27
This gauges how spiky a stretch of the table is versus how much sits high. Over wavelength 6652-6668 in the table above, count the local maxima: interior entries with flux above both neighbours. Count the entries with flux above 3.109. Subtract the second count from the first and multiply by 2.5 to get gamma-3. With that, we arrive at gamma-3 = -10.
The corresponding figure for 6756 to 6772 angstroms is -5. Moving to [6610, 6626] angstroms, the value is -20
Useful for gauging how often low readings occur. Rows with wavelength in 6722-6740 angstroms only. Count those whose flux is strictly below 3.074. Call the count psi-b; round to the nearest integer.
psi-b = 1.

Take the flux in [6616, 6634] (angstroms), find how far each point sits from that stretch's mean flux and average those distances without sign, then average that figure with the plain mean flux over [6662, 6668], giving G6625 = 1.57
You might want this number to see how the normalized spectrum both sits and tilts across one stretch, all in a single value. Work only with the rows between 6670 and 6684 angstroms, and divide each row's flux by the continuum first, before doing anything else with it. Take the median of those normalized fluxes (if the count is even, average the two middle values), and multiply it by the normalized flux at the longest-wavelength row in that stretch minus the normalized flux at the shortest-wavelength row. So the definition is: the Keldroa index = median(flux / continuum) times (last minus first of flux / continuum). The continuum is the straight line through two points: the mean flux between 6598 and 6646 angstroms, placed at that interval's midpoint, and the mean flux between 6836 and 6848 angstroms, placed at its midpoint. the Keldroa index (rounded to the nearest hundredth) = 0.00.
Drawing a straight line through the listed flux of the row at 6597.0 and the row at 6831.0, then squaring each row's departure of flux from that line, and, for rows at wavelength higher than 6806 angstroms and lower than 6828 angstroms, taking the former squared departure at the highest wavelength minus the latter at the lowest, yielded -0.018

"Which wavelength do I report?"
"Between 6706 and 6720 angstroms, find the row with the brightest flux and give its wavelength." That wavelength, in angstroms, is 6707.0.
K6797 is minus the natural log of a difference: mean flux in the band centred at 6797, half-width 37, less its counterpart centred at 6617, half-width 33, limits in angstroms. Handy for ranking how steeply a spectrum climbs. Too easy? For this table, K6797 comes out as 3.32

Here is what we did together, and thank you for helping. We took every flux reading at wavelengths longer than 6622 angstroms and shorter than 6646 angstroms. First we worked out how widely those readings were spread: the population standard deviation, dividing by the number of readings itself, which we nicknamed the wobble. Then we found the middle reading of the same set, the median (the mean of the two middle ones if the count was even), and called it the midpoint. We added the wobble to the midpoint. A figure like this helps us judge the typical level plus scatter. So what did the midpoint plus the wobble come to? 3.19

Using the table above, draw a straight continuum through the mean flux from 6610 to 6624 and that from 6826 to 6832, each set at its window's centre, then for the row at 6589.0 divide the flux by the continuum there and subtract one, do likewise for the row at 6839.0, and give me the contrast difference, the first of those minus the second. -0.03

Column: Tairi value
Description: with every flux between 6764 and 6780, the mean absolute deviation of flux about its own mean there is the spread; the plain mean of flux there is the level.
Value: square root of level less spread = 1.75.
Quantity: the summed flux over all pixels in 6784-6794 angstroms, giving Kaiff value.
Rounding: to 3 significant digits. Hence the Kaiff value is 16.2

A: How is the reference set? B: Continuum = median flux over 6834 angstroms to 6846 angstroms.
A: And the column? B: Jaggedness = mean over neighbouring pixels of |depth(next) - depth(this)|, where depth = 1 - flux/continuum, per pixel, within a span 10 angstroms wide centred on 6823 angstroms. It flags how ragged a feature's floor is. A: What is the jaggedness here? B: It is 0.015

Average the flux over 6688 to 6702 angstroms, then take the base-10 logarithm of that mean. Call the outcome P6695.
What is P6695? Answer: 0.494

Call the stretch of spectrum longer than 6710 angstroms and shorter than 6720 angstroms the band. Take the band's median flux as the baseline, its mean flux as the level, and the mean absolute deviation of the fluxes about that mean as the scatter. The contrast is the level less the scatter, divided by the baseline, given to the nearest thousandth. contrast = 0.982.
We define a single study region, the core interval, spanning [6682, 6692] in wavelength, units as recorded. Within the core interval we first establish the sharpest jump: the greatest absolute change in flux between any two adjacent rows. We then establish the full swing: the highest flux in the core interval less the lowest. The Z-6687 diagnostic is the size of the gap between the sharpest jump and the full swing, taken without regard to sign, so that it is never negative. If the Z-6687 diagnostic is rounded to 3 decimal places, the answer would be 0.023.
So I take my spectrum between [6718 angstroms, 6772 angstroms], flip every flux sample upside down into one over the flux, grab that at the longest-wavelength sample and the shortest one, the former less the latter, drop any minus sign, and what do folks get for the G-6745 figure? 0.0076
